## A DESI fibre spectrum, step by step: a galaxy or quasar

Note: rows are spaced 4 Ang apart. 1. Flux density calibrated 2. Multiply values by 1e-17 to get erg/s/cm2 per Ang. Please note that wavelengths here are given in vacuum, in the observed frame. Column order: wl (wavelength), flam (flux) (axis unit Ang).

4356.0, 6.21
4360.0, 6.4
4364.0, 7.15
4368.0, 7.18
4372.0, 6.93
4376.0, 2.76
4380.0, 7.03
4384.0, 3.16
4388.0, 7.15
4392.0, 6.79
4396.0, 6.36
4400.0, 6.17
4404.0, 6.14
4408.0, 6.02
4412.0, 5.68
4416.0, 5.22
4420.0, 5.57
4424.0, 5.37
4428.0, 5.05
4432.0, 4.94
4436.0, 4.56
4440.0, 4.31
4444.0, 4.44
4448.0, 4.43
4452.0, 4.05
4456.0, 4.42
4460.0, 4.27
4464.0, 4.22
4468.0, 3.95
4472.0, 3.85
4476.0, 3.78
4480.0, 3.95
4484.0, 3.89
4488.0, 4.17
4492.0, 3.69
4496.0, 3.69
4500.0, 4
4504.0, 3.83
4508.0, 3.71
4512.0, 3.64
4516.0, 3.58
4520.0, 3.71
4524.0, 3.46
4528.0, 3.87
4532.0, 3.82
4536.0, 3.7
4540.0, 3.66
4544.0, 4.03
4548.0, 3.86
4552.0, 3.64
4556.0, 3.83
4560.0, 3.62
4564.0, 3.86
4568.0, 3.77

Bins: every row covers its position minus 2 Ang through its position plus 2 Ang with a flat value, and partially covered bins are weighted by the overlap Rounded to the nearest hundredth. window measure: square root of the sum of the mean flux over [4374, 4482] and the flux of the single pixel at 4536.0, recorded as 2.94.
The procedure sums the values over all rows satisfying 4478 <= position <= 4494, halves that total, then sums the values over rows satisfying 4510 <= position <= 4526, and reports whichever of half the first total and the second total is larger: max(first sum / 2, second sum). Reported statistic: 14.4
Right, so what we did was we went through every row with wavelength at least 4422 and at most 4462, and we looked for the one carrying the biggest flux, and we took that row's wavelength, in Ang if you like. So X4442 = 4424.0 Ang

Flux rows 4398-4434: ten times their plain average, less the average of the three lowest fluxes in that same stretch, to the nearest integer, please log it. 51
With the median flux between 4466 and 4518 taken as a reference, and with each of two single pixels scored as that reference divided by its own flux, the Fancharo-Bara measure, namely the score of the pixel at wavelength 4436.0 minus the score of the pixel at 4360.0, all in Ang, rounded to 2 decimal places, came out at 0.24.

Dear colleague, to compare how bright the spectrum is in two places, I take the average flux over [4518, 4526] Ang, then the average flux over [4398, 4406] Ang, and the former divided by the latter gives 0.58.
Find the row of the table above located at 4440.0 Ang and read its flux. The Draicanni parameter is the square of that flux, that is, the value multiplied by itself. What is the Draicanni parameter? 19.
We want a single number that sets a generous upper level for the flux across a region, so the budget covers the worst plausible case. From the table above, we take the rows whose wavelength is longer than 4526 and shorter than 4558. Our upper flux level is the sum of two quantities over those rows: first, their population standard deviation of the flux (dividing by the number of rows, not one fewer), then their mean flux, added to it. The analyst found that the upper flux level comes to 3.9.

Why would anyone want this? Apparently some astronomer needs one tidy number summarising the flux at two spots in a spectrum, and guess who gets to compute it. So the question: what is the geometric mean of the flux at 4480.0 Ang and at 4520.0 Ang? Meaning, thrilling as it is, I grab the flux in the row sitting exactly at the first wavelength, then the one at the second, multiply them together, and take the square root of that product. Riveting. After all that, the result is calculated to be 3.83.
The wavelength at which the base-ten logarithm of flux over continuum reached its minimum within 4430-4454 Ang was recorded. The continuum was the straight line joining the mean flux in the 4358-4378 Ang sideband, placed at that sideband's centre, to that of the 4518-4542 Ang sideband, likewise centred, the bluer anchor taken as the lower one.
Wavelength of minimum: 4452.0 Ang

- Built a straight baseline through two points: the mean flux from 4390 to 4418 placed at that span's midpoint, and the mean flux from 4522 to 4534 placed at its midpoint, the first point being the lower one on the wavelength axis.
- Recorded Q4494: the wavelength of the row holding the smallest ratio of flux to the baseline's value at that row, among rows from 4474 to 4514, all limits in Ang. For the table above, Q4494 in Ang 4476.0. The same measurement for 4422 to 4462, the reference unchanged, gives 4452.0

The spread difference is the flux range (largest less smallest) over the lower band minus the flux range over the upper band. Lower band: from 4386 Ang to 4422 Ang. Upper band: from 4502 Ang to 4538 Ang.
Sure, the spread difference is 1.5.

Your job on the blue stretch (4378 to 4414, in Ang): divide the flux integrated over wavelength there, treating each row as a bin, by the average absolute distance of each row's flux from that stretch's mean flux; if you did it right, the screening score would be 297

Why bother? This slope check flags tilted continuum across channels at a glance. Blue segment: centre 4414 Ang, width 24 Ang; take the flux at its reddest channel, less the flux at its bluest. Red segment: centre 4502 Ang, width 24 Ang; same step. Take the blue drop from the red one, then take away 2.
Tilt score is -1.3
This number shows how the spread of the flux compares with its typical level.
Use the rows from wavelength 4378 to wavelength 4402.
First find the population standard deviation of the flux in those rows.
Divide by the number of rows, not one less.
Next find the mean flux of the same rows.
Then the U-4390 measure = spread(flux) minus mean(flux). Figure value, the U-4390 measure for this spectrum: -4.7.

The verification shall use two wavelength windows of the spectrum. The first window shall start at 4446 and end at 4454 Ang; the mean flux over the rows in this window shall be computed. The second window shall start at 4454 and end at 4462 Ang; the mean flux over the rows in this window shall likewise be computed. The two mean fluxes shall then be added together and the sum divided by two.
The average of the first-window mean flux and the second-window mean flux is 4.29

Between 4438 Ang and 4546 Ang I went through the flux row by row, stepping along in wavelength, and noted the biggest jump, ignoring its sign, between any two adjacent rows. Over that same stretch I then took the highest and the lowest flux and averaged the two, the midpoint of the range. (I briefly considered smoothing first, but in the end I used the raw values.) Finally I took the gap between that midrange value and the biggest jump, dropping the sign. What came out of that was 3.5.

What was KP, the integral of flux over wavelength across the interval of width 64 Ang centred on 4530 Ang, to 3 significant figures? 240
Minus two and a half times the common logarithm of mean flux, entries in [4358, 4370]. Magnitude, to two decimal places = -2.10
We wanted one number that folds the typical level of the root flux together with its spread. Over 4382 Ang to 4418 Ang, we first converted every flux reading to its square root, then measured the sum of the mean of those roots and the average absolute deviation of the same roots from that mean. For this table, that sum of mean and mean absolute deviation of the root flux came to 2.58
